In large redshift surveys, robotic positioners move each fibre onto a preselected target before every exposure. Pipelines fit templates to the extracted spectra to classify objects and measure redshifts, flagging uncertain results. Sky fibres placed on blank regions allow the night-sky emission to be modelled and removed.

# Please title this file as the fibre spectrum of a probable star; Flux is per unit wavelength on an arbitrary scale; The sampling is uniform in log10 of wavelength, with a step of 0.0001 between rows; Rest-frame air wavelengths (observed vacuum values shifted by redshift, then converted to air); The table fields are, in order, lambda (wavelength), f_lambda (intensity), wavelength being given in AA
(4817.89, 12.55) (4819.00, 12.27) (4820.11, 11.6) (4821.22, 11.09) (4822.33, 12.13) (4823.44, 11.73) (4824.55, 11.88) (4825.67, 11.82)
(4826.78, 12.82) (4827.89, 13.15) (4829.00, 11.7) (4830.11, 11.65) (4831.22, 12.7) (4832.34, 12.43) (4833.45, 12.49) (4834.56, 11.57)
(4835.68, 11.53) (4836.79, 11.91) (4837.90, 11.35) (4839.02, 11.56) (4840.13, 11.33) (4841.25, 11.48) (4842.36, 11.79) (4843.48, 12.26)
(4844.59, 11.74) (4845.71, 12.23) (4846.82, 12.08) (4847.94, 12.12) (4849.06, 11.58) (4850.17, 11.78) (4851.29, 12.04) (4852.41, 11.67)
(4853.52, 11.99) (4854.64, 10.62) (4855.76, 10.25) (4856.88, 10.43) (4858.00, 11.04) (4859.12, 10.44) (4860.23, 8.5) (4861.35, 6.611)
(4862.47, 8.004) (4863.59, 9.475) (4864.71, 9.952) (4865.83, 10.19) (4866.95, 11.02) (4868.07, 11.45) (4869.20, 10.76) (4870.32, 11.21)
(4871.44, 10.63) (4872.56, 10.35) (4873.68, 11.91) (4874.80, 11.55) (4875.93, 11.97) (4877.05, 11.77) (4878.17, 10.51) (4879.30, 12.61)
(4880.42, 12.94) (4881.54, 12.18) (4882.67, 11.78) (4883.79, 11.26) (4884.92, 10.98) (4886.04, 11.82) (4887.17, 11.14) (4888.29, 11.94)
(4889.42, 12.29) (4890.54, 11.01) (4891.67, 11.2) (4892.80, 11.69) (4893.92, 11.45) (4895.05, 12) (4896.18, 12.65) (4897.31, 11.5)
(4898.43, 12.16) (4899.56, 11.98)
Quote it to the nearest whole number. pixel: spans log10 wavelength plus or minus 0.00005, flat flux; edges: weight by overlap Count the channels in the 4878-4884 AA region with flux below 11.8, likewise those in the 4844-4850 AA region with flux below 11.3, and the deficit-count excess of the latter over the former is -3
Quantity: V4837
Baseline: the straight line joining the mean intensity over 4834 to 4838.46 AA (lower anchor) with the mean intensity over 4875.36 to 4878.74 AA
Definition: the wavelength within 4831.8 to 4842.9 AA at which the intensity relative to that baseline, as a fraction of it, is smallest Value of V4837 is 4840.13 AA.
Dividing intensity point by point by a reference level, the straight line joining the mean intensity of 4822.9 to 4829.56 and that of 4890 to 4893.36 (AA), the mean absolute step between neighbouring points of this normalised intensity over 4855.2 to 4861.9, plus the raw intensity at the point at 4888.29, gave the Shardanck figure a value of 12.0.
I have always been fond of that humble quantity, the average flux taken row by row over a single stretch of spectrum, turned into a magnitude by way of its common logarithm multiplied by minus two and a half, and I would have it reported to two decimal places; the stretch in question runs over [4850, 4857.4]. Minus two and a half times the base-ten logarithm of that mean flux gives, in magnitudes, -2.63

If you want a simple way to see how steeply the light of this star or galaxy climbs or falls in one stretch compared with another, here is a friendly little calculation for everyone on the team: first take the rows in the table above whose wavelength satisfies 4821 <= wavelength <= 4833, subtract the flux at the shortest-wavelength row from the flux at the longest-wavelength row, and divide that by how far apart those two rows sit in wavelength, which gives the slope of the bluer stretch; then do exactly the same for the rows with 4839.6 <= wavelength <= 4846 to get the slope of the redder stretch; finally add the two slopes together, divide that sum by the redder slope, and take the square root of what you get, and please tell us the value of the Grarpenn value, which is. 1.3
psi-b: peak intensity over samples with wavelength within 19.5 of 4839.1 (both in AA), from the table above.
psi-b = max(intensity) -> 13.15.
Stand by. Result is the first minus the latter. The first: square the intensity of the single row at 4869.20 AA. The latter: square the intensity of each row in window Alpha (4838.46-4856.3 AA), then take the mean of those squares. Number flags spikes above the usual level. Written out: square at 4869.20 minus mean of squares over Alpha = -20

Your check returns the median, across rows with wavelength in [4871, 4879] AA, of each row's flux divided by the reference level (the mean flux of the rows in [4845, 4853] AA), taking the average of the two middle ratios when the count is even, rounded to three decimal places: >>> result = 0.968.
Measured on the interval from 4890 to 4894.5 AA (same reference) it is 0.949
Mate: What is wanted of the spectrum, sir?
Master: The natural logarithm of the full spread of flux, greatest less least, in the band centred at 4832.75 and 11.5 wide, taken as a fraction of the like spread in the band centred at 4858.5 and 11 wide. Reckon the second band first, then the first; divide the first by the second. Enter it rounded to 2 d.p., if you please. -1.09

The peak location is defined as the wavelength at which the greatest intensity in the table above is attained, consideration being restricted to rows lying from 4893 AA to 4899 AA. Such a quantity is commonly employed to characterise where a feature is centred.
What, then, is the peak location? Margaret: 4896.18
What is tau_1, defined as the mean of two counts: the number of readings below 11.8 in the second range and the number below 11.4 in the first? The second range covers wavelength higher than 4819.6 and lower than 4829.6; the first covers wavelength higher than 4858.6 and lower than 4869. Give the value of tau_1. 6.0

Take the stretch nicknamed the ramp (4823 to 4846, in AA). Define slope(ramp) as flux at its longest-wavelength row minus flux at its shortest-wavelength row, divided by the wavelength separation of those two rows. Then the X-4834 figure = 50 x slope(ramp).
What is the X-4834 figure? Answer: 1.1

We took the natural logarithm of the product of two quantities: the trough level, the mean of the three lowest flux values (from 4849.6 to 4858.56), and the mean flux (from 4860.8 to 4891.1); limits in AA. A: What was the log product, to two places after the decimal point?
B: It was 4.74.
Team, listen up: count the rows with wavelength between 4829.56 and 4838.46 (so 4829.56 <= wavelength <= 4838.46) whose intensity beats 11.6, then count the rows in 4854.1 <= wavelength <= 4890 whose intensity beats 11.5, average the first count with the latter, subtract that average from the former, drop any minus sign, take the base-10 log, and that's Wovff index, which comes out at 0.48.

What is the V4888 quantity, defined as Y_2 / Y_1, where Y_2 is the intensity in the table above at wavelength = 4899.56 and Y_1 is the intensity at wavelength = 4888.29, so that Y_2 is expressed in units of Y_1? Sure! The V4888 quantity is 1.003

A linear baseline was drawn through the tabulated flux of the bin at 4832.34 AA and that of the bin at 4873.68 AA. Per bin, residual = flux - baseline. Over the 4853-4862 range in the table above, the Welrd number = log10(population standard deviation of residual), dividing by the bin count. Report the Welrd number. 0.2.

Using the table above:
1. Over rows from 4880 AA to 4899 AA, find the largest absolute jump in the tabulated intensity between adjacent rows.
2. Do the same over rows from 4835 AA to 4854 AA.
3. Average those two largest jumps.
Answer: 0.92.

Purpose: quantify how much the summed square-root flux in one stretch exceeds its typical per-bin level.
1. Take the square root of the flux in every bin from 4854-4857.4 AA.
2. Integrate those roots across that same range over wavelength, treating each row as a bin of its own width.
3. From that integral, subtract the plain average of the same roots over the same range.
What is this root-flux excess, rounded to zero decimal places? 8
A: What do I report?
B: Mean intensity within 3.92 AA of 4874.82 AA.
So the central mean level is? 11.2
